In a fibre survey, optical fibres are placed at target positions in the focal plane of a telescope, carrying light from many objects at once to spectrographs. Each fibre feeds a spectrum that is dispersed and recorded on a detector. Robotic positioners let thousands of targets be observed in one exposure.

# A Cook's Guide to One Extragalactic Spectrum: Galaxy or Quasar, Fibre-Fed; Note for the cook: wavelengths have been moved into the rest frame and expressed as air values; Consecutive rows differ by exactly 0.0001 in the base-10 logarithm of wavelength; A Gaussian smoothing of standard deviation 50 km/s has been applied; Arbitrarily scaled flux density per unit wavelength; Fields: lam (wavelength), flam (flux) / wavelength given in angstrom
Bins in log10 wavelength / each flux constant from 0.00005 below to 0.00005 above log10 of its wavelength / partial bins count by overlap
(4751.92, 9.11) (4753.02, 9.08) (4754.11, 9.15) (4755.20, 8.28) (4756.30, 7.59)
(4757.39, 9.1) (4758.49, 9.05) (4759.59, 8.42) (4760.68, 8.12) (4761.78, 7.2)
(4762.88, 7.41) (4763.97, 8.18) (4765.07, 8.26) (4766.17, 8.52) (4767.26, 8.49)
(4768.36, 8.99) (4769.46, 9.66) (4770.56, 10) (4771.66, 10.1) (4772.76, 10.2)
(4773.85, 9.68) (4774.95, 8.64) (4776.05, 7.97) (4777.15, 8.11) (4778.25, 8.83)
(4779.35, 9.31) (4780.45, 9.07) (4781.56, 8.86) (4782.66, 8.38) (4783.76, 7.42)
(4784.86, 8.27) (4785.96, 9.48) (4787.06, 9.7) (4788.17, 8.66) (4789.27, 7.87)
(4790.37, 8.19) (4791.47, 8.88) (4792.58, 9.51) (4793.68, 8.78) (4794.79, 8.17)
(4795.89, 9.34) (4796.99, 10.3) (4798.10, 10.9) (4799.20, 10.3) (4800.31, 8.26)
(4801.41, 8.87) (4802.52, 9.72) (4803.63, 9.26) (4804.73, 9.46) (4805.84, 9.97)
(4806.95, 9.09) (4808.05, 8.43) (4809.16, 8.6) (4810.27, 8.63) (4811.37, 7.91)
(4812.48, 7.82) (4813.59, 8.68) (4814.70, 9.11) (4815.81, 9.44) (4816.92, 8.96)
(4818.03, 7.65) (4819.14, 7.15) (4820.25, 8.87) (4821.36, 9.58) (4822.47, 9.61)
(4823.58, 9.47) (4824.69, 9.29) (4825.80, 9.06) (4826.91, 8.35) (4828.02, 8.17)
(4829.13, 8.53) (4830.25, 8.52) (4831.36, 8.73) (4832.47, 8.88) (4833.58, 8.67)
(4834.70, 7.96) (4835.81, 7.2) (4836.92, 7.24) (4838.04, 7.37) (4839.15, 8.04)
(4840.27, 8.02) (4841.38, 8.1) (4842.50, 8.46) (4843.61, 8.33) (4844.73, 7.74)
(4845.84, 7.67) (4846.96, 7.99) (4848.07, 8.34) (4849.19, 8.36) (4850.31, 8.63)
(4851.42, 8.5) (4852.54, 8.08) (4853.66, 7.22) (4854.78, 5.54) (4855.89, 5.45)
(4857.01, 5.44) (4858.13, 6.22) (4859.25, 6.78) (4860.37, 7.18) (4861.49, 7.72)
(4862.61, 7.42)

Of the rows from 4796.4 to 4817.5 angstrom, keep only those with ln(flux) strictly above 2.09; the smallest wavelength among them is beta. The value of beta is 4796.99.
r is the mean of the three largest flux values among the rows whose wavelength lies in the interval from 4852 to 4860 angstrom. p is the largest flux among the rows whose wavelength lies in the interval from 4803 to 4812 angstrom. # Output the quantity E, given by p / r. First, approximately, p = 9.97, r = 7.4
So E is 1.35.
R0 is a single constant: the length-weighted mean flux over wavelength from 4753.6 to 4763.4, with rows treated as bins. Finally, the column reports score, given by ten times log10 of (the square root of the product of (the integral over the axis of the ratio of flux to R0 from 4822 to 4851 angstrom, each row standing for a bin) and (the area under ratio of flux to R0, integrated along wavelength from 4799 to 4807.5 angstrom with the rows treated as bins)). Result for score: 12.2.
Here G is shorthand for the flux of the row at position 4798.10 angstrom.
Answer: 10.9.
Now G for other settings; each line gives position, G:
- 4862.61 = 7.42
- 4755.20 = 8.28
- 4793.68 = 8.78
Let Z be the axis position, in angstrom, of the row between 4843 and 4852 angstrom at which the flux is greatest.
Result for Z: 4850.31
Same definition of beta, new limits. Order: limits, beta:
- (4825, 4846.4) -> 4825.80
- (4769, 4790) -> 4769.46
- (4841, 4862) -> 4841.38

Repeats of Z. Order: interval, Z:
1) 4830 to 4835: 4832.47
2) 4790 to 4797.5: 4796.99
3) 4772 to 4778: 4772.76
